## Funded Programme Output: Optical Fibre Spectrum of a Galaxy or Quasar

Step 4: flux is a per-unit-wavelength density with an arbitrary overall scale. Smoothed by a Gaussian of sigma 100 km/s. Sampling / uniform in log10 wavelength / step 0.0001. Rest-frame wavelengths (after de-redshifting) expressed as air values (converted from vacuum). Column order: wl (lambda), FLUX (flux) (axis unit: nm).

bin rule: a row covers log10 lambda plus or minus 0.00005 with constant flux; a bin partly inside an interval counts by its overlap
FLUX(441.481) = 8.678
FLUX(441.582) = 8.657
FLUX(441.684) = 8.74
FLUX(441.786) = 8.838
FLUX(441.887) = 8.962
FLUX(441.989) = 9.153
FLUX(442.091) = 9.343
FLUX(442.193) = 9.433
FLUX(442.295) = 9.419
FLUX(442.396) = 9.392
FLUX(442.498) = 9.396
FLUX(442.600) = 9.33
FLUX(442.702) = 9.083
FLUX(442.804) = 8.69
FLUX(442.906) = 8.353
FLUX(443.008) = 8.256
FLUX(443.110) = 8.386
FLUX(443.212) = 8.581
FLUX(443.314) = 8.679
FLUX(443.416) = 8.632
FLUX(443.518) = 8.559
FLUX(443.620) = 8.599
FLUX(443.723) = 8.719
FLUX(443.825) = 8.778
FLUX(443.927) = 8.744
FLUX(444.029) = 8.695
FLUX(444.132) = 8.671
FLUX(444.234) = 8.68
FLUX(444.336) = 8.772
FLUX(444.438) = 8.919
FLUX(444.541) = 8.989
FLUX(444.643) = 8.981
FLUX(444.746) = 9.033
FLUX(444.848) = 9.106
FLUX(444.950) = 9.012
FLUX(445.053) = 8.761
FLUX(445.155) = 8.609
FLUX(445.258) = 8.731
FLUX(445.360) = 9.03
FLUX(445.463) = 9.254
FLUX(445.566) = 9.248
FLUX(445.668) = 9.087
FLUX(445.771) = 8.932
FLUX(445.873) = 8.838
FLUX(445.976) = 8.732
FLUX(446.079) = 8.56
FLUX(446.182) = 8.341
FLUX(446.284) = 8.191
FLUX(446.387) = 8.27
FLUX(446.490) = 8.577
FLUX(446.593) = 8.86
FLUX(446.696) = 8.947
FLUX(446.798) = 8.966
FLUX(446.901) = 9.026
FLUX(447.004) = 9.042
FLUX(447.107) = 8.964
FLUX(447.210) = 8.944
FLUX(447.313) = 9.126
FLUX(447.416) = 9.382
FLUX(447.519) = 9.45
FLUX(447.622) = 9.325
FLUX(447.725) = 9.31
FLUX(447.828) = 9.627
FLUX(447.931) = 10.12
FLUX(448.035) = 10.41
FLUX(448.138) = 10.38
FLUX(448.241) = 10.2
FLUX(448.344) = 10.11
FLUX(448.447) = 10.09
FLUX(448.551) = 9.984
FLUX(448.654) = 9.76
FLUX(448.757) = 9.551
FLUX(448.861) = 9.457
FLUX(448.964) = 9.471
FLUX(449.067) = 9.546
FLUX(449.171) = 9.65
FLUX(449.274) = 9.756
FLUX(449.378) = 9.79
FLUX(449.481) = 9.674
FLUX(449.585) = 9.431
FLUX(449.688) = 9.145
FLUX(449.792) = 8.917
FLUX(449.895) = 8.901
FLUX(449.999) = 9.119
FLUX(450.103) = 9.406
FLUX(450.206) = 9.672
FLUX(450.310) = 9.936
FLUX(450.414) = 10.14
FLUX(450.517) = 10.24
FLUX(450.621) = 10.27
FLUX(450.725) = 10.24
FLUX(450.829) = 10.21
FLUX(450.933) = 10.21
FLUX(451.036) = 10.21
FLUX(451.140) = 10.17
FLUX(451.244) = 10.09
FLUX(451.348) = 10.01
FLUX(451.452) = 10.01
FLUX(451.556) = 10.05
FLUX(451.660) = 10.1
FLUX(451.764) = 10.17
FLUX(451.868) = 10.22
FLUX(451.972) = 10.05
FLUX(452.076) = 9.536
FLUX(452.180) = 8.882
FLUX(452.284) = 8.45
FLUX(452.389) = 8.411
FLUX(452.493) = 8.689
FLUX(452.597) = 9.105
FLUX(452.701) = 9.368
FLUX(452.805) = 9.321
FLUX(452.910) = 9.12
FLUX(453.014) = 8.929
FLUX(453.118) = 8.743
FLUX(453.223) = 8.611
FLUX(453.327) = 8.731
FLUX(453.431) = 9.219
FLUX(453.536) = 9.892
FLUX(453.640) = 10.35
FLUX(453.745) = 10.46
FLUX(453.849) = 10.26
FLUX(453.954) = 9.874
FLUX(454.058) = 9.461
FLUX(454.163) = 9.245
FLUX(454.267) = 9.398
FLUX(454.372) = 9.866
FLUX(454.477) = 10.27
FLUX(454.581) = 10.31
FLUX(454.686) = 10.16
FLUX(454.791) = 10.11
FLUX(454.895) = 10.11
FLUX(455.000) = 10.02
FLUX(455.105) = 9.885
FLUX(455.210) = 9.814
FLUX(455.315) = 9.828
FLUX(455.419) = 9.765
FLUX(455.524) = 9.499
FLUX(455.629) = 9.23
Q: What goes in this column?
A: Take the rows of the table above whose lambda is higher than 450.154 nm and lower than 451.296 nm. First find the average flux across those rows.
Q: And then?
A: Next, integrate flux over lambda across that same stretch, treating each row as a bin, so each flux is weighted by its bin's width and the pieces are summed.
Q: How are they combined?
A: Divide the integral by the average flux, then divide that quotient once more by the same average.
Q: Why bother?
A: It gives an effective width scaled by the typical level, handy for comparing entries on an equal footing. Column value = 0.1127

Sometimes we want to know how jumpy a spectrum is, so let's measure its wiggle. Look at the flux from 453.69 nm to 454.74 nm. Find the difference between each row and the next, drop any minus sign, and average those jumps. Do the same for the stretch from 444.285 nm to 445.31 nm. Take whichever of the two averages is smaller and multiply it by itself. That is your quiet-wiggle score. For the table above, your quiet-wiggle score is 0.012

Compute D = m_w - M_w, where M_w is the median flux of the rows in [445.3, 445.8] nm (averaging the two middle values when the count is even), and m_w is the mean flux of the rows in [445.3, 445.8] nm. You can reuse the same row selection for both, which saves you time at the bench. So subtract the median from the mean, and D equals 0.023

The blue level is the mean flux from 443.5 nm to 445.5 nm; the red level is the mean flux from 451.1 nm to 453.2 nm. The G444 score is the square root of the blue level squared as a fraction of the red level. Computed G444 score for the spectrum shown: 2.87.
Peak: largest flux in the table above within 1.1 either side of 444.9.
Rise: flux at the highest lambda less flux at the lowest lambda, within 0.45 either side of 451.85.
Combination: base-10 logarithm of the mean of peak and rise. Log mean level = 0.59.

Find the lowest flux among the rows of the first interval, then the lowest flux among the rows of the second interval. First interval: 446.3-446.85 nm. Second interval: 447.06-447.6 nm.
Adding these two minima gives 17.2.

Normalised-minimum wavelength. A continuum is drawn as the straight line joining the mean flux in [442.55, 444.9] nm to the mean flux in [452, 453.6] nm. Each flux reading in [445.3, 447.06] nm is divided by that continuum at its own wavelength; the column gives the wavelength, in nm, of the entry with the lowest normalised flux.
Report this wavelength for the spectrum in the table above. 446.284 nm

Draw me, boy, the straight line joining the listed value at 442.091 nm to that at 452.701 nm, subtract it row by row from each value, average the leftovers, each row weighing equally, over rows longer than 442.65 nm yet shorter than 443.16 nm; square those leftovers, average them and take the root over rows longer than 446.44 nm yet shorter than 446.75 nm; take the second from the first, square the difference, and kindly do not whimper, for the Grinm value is 1.9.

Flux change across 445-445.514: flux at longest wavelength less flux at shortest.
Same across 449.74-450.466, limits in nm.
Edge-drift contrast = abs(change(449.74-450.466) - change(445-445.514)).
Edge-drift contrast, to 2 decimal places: 0.73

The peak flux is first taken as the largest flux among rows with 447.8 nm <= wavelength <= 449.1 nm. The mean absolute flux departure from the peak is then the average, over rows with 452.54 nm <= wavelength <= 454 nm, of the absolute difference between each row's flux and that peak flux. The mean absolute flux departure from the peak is 0.99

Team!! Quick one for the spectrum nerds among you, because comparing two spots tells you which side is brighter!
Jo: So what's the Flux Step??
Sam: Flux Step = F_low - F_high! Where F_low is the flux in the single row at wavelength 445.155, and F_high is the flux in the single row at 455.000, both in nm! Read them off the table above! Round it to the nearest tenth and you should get -1.4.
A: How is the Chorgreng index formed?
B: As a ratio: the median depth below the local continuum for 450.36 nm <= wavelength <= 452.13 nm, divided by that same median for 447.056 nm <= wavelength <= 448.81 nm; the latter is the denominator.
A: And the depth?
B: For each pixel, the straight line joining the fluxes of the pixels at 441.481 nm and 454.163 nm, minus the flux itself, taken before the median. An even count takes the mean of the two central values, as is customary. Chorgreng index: 1.6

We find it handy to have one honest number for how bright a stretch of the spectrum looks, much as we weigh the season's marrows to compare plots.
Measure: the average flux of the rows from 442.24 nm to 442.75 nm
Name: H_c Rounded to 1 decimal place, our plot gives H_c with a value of 9.3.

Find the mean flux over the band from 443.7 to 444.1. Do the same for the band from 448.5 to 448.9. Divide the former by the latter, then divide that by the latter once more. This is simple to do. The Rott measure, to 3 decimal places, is 0.093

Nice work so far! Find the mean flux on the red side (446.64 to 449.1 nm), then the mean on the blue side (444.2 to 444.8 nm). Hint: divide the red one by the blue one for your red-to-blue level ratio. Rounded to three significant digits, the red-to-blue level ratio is 1.07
